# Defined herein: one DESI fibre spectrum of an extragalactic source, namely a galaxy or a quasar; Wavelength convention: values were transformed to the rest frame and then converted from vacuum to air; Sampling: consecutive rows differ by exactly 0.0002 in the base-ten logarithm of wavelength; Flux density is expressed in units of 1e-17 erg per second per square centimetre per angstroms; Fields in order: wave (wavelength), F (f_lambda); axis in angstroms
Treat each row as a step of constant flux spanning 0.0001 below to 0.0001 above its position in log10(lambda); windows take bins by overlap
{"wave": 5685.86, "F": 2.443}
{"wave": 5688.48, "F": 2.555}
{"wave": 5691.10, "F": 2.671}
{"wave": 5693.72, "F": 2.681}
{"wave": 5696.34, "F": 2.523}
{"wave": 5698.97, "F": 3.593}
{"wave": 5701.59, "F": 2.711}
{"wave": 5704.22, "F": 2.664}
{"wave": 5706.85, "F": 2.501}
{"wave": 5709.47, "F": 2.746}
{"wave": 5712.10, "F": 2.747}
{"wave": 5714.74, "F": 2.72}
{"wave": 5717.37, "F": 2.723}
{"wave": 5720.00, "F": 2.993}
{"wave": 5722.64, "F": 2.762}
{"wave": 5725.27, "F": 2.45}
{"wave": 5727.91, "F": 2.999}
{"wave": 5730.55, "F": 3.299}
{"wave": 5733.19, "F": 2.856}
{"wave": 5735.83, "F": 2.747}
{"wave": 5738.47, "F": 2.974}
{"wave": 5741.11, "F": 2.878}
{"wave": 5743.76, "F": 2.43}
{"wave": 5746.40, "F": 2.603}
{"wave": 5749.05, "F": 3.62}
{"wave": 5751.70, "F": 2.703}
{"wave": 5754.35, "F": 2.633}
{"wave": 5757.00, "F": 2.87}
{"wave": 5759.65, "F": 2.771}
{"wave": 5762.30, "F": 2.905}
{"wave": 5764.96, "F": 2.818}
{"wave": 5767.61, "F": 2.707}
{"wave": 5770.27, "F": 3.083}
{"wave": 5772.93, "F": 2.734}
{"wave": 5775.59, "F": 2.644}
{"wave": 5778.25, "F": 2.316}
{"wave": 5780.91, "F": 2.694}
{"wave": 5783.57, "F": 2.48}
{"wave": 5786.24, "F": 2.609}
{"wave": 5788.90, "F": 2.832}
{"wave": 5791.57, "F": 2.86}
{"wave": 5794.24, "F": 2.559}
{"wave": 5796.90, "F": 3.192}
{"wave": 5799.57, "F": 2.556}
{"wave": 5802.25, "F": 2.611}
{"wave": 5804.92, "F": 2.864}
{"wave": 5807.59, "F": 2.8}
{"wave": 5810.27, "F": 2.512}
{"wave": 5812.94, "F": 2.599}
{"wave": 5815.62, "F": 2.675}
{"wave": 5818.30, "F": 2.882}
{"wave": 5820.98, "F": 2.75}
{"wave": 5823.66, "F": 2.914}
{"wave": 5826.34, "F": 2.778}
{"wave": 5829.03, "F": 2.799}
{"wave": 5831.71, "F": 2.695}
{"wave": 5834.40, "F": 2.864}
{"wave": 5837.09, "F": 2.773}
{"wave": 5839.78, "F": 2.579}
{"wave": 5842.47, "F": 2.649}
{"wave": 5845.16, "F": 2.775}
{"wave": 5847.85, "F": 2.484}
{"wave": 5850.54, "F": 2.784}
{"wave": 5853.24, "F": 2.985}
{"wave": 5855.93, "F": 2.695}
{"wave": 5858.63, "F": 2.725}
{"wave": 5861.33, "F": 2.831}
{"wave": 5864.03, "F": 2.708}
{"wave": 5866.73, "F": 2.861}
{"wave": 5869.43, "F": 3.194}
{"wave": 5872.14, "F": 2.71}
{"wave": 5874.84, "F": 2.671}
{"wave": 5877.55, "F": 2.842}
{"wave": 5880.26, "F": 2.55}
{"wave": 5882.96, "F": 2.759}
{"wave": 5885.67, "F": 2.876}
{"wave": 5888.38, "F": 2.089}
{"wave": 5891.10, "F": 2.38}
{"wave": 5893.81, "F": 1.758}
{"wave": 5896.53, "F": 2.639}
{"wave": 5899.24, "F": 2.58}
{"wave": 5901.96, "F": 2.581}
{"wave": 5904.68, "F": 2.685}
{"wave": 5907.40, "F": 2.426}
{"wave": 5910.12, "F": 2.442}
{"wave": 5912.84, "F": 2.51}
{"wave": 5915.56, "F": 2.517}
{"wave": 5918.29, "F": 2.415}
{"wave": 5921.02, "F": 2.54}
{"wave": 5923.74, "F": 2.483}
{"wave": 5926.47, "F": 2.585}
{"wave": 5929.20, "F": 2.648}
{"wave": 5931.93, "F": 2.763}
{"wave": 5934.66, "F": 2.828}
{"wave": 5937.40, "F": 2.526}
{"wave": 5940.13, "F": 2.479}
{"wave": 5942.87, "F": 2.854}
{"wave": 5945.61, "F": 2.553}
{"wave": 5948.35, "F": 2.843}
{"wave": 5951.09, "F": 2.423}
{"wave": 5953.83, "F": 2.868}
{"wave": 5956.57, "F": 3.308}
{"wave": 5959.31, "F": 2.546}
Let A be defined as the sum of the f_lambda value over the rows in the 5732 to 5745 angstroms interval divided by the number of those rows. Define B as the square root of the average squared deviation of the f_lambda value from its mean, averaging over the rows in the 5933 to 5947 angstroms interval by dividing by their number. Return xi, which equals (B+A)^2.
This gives 8.6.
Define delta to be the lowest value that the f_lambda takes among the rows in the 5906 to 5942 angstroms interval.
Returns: 2.415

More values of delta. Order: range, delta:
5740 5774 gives 2.43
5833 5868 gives 2.484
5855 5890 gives 2.089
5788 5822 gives 2.512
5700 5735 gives 2.45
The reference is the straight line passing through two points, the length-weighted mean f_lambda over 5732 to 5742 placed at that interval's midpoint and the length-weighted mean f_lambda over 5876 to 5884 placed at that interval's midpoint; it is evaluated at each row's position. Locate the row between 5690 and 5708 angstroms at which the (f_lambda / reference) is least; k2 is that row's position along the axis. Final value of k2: 5706.85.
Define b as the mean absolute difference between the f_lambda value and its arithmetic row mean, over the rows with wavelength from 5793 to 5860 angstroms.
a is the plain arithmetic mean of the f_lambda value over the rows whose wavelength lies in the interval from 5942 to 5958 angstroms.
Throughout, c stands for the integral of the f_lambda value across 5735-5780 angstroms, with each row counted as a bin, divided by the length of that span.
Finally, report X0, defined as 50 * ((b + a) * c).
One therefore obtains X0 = 409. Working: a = 2.81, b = 0.123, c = 2.79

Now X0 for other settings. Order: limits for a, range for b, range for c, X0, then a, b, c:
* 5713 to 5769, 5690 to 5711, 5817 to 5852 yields 418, 2.83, 0.208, 2.75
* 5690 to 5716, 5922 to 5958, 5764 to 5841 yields 402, 2.76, 0.190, 2.73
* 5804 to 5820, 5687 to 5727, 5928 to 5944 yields 386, 2.72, 0.155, 2.68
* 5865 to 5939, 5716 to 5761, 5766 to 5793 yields 377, 2.59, 0.206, 2.70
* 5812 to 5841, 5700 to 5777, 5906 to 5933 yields 370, 2.76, 0.170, 2.53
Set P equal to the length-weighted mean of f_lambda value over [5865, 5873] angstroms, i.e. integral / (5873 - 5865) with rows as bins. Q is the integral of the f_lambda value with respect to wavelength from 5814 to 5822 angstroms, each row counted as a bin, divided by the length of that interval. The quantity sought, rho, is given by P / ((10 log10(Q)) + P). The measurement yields 0.398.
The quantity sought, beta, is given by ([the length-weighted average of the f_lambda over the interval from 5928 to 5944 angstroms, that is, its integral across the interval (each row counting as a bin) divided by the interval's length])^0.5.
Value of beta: 1.64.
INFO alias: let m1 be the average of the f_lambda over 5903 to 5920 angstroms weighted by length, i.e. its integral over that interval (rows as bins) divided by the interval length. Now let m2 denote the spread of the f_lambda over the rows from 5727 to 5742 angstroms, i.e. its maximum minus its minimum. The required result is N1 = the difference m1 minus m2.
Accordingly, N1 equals 1.95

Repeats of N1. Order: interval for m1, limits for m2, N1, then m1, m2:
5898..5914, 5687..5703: 1.47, 2.54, 1.07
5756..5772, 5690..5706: 1.79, 2.86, 1.07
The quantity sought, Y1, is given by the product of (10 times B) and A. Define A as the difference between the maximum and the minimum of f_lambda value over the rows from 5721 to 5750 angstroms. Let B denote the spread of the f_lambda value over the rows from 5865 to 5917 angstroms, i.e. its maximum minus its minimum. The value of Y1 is 17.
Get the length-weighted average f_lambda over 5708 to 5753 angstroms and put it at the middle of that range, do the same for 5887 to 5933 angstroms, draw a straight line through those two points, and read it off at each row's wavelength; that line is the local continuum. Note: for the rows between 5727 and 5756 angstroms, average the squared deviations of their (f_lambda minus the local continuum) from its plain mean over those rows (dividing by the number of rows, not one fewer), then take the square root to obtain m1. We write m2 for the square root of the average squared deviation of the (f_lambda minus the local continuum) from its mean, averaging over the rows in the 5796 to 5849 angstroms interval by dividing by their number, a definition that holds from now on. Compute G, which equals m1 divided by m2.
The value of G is 2.0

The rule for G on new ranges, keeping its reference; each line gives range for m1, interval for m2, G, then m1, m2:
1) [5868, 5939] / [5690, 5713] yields 0.8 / 0.26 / 0.31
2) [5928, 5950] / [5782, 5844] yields 0.9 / 0.15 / 0.17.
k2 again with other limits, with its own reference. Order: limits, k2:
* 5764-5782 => 5778.25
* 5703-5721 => 5706.85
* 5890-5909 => 5893.81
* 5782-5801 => 5783.57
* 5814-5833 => 5815.62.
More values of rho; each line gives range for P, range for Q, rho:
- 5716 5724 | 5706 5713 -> 0.398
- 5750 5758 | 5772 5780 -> 0.404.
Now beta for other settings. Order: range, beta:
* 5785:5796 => 1.65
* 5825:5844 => 1.65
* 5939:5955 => 1.63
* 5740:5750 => 1.69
